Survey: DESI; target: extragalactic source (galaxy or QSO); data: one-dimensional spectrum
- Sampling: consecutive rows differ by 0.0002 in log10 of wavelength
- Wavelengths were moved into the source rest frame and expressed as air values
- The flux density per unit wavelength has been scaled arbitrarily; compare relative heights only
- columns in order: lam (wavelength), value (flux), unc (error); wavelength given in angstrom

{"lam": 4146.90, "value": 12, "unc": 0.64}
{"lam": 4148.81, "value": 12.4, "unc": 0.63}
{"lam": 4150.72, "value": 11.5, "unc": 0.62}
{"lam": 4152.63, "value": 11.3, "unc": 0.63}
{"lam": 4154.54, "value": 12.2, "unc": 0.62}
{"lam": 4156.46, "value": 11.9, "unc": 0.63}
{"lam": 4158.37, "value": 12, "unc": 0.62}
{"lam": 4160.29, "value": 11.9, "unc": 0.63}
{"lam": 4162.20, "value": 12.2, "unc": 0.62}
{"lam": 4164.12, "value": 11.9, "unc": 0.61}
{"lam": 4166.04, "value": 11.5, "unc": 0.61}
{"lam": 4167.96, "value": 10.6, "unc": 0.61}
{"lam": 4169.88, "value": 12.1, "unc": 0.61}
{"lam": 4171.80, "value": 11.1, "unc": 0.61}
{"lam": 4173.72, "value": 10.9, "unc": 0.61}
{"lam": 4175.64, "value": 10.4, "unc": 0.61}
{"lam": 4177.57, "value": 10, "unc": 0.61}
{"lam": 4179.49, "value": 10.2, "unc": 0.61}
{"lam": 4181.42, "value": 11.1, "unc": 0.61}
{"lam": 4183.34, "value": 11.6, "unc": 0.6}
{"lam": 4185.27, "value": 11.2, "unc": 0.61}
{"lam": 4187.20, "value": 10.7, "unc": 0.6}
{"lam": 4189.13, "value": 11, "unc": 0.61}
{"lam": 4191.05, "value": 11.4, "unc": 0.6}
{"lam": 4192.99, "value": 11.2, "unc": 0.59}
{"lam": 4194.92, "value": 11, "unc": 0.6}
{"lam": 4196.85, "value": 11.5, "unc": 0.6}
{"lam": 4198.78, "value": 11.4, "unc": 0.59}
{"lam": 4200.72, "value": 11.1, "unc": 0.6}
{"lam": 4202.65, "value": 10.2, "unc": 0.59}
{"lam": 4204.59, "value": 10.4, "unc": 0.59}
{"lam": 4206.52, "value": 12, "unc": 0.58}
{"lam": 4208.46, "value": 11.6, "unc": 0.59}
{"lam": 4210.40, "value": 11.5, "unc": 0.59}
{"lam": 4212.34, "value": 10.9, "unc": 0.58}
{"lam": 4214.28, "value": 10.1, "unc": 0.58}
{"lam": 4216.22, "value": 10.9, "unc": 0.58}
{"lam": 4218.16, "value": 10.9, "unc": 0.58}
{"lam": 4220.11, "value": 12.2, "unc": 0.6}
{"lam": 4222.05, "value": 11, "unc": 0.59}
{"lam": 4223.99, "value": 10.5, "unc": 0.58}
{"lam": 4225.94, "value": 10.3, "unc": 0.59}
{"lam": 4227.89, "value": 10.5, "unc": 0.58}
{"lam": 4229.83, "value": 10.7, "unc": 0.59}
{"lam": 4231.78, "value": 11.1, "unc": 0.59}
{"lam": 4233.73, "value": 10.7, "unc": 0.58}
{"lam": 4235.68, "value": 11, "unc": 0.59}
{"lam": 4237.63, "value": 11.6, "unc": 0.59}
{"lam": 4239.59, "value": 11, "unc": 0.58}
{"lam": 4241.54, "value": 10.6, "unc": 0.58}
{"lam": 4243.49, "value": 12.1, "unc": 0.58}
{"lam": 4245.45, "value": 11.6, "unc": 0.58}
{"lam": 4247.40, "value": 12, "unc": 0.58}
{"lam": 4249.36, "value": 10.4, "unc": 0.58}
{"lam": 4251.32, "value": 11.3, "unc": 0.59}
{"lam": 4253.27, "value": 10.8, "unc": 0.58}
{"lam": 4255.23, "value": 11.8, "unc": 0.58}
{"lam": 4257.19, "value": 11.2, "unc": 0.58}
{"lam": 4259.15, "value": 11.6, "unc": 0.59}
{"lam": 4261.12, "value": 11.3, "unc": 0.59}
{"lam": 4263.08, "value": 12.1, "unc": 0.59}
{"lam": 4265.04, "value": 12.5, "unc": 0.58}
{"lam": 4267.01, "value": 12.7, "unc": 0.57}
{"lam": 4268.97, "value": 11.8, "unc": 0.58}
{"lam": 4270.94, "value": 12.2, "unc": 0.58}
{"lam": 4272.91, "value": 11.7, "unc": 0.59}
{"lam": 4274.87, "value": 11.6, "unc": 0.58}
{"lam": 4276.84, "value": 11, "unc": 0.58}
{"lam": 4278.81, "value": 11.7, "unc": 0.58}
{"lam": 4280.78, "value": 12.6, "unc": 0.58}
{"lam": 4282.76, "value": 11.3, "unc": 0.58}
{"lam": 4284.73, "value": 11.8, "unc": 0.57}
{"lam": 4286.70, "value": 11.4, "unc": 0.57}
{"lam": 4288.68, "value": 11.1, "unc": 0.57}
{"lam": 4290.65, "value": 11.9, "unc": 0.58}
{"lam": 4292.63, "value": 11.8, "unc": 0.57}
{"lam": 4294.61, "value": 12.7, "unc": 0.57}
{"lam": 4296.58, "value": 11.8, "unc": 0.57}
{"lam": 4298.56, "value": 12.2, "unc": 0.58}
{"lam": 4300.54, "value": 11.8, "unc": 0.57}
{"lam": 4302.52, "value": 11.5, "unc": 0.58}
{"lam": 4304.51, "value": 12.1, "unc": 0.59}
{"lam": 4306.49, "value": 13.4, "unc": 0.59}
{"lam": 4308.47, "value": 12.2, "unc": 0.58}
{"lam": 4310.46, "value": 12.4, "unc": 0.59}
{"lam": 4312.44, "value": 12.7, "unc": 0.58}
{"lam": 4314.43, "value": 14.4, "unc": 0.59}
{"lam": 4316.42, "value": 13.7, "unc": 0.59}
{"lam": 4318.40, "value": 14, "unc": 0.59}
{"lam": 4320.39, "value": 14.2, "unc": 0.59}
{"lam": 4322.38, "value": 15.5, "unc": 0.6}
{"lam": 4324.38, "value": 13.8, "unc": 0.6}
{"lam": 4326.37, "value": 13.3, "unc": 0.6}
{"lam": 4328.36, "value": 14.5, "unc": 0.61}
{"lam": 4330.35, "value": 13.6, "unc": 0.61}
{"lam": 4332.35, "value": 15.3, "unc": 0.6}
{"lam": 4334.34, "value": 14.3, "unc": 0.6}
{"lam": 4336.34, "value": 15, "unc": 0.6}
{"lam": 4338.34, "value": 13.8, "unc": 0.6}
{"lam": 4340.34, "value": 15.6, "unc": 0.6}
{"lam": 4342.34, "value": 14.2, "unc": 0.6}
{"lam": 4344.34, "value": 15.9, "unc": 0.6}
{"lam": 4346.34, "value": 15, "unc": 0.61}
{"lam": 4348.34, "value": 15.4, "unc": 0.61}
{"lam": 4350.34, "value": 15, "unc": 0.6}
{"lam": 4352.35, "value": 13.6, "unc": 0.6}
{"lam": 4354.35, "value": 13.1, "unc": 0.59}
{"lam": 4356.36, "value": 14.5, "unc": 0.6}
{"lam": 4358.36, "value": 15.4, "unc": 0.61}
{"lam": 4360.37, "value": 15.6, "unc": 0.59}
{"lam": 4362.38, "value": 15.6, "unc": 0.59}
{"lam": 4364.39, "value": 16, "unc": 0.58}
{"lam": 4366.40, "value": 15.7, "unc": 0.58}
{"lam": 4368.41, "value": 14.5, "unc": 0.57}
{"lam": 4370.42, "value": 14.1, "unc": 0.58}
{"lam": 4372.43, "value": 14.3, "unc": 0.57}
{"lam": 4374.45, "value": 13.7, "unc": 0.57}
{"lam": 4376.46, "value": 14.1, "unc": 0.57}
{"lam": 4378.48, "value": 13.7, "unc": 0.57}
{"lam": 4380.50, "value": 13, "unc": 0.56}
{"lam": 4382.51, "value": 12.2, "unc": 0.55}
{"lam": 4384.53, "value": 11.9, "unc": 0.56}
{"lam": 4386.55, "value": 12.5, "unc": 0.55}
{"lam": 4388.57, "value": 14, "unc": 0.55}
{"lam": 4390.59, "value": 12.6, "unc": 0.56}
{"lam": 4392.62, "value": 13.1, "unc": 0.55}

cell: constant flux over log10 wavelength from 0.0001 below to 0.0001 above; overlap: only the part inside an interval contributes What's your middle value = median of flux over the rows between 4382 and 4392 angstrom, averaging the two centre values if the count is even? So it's 12.5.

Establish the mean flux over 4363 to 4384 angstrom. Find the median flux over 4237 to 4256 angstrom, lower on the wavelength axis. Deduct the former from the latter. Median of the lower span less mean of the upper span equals -2.7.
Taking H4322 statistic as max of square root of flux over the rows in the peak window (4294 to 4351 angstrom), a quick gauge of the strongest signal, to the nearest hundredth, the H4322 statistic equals 3.99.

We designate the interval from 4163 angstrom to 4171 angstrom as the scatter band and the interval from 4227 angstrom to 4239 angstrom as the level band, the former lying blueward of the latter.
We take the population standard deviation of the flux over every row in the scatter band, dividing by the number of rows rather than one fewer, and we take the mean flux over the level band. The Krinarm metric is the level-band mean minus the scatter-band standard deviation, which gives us 10.4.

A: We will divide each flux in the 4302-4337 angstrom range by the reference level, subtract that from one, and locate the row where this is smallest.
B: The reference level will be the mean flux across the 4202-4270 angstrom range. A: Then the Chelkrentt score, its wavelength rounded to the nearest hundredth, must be 4322.38 angstrom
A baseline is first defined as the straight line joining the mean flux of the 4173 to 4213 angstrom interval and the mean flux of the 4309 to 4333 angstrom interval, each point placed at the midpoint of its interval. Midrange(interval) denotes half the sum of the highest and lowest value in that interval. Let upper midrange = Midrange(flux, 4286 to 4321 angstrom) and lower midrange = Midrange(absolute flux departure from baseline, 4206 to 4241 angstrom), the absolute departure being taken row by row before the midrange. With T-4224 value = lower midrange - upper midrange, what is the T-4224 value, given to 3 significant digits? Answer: -12.0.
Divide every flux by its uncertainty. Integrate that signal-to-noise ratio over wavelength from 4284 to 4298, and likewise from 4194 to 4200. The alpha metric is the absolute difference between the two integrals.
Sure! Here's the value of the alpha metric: 175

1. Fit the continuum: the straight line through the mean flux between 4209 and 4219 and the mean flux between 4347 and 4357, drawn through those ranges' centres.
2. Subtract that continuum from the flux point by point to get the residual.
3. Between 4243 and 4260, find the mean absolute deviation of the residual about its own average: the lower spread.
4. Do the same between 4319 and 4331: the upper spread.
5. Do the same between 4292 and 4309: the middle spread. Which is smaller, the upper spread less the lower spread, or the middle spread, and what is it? 0.15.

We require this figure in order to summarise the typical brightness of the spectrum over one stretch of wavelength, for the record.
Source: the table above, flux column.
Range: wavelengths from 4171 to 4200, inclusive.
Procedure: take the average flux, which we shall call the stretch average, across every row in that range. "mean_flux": 11.0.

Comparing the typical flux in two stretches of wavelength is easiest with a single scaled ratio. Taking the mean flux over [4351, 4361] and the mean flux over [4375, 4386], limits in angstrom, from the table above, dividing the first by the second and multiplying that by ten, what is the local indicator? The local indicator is 11.1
